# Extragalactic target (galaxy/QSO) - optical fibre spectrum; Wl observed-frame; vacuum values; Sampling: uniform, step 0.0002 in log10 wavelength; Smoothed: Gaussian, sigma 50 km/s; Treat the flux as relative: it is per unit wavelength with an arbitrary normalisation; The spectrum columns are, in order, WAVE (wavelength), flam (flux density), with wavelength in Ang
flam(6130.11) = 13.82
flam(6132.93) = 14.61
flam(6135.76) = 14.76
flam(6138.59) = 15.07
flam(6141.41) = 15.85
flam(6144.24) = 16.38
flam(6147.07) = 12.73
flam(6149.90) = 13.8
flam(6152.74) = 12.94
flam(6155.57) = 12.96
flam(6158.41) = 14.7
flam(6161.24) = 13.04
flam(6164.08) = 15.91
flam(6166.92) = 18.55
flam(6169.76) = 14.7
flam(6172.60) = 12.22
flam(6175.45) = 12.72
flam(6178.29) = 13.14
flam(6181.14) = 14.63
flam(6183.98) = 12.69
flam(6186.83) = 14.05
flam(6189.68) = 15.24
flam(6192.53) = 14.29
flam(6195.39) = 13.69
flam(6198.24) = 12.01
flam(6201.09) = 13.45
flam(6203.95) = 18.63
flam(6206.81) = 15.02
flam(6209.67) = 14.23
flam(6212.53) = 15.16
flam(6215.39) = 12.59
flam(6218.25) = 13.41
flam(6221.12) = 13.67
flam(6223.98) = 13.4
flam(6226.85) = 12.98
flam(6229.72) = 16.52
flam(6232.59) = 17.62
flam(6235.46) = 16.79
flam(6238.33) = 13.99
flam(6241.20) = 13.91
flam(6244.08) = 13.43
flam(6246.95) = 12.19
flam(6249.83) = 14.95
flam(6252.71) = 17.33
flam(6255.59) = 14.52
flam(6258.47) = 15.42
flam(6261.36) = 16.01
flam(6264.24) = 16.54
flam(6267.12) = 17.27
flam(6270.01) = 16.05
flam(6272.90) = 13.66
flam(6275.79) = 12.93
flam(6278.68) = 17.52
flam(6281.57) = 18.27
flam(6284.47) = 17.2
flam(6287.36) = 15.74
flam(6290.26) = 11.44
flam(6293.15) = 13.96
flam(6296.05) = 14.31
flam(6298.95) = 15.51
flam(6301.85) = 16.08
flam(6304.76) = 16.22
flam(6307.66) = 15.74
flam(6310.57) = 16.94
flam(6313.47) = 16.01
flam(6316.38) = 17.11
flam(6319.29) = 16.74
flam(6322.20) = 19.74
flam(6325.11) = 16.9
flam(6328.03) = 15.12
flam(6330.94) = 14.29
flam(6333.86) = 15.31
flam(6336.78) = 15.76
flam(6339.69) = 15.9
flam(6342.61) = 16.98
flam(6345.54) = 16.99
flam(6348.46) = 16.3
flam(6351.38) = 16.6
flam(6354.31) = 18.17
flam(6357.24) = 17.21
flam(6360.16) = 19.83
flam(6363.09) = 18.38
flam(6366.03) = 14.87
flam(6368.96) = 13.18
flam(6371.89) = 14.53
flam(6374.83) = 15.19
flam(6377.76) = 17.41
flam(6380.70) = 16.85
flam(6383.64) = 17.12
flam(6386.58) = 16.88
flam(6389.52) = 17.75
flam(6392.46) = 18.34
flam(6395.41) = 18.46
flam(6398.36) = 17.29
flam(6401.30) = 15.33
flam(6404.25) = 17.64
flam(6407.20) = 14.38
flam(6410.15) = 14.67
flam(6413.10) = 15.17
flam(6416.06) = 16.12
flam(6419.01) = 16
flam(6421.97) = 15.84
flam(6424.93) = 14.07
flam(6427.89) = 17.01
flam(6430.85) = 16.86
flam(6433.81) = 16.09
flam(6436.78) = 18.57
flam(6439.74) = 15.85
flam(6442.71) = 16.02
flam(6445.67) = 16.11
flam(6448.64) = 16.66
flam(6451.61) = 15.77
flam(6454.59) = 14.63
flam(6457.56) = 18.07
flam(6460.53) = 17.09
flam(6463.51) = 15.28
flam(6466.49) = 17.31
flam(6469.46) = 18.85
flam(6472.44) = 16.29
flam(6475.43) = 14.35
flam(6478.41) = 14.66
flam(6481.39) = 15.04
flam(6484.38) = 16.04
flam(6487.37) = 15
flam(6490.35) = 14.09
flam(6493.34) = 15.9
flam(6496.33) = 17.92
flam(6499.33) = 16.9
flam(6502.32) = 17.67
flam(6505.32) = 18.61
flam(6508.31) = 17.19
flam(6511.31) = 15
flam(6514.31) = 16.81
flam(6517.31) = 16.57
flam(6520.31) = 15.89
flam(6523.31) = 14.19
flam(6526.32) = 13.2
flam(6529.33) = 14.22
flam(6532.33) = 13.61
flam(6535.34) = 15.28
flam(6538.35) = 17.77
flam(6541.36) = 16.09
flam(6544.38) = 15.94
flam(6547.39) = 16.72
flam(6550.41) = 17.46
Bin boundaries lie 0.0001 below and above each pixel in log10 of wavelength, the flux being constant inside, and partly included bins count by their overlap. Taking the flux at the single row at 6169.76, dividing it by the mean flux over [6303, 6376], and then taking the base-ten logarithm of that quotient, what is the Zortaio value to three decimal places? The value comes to -0.048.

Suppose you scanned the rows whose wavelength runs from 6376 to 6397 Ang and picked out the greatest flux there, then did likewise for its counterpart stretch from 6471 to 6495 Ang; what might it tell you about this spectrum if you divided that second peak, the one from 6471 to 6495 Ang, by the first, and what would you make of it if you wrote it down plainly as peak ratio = 0.88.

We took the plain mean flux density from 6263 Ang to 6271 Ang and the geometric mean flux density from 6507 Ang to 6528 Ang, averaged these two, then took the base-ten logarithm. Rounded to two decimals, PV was 1.21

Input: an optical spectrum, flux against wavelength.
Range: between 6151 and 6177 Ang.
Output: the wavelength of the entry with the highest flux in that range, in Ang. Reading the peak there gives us 6166.92 Ang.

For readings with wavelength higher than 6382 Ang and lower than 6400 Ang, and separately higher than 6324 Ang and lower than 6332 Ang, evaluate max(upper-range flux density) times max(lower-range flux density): 312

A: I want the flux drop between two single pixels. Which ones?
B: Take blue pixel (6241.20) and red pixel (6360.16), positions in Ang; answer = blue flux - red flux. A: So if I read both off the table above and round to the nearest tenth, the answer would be -5.9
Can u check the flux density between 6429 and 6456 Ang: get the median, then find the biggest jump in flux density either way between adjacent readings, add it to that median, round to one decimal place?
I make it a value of 18.8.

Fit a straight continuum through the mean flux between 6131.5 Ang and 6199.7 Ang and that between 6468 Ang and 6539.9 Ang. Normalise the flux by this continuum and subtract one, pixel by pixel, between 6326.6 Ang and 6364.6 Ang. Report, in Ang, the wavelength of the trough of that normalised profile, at 6330.94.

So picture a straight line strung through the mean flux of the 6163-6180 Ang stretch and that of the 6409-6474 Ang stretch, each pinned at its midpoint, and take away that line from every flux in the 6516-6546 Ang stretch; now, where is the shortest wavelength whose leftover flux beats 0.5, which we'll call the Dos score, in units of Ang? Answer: 6538.35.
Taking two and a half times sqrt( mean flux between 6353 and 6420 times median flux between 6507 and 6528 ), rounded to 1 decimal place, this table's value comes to 40.5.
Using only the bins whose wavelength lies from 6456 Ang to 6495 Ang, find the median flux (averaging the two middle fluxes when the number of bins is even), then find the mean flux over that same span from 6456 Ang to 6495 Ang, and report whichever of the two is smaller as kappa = 15.9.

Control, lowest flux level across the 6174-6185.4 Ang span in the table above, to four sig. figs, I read 12.69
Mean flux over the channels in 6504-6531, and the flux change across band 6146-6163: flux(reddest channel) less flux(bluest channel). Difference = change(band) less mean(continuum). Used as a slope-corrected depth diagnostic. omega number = -15.4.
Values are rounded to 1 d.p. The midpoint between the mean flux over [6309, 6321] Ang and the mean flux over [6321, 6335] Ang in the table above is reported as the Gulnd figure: 16.5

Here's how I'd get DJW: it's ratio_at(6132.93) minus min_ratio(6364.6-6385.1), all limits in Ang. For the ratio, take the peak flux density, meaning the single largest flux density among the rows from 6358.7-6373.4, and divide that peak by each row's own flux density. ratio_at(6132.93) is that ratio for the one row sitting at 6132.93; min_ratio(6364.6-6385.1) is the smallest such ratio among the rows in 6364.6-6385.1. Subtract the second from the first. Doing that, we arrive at 0.2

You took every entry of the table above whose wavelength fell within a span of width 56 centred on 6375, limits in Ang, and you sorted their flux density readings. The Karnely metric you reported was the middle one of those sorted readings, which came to 17.1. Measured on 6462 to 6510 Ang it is 16.2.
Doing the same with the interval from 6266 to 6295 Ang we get 15.9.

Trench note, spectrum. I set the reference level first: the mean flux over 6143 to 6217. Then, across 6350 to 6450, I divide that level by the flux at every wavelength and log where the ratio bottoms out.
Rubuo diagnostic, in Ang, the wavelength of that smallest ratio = 6360.16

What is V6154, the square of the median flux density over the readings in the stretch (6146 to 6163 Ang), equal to 169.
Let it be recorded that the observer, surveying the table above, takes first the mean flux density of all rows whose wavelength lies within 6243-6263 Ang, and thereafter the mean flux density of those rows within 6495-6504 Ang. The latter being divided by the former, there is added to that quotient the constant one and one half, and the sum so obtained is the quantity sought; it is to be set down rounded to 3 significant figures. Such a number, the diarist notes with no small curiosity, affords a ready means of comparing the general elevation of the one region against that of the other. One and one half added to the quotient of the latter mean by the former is 2.68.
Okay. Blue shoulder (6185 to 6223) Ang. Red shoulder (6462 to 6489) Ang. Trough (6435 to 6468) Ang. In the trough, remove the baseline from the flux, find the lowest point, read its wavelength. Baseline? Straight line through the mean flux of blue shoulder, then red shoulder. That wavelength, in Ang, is 6454.59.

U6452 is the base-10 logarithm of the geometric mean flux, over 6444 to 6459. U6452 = 1.21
